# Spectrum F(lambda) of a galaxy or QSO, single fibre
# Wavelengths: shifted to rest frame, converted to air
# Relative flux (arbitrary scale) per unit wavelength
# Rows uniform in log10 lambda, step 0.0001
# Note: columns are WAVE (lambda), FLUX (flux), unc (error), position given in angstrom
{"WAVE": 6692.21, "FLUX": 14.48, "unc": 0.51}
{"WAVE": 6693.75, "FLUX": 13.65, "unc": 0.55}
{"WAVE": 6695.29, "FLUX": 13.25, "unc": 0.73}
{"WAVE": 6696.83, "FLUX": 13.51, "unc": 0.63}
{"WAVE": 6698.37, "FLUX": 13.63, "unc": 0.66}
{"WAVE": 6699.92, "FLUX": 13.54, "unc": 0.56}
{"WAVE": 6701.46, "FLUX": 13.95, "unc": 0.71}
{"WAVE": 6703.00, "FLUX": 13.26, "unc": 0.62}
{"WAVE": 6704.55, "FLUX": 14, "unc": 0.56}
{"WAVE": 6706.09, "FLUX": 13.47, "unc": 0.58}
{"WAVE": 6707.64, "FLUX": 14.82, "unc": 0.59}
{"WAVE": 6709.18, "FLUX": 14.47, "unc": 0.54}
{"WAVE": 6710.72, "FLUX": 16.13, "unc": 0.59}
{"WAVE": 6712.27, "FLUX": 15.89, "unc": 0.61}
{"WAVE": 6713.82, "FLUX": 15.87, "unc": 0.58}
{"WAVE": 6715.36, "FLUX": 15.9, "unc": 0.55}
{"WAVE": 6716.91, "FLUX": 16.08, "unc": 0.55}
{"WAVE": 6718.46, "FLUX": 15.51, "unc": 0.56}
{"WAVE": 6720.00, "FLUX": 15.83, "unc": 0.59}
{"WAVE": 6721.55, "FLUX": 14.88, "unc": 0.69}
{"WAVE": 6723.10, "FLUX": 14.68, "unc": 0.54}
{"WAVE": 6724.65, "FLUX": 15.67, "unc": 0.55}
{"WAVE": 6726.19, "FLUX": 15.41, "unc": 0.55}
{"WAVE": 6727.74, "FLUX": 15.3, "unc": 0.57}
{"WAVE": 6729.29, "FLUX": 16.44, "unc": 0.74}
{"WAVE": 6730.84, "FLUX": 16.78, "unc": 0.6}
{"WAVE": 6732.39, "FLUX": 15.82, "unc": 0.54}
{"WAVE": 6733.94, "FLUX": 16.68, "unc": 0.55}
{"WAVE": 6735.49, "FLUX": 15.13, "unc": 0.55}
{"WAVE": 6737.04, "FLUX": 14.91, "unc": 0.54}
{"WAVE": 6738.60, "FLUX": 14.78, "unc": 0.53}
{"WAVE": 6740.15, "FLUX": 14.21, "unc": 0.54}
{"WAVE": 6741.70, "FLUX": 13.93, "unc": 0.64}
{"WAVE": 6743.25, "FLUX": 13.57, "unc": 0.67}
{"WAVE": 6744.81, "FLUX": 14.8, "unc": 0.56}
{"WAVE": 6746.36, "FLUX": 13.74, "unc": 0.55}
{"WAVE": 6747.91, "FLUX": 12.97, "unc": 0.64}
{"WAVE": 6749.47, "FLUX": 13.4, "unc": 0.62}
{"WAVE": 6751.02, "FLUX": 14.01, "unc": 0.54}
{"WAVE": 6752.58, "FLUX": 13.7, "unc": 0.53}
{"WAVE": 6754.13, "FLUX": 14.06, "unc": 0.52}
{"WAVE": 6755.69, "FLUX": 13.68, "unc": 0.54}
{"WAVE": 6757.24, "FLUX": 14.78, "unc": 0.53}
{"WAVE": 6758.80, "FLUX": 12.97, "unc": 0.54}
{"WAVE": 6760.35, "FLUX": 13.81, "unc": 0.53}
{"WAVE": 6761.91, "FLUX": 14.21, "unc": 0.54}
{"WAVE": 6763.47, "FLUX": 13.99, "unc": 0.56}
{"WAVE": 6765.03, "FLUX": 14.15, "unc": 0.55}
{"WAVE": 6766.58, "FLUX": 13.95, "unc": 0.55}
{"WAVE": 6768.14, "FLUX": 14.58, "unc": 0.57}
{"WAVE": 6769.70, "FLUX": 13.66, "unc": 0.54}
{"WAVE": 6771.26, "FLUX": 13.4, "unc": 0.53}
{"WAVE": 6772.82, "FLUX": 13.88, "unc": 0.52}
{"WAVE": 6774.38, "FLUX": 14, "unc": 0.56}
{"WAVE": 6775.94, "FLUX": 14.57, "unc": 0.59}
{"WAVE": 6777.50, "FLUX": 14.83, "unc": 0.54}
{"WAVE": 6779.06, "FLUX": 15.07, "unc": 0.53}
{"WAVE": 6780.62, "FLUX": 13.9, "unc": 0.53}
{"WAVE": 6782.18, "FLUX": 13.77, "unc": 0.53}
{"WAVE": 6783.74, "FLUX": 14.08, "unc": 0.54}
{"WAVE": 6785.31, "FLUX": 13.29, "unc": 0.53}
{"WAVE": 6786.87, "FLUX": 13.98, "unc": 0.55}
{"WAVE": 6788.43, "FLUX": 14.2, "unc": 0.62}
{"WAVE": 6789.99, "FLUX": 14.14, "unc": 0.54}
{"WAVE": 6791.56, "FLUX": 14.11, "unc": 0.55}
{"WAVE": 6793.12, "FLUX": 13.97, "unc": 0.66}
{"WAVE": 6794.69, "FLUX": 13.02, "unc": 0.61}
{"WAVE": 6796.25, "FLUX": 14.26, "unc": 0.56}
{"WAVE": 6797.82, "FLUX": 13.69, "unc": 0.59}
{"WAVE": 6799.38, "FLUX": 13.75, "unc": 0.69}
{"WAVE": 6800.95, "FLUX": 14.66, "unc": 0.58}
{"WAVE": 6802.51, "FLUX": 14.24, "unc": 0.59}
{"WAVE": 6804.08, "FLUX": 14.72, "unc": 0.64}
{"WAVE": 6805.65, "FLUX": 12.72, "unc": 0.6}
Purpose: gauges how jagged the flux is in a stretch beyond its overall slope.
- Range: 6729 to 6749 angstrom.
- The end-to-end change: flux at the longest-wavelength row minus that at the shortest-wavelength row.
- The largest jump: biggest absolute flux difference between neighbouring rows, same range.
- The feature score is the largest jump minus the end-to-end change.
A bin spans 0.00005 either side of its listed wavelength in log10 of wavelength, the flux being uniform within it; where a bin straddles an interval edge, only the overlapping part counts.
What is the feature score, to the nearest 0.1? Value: 5.0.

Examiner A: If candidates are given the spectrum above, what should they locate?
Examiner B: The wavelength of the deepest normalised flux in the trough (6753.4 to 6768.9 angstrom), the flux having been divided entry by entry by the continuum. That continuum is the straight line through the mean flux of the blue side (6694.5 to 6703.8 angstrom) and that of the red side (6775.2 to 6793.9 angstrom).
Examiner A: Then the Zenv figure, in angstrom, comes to 6758.80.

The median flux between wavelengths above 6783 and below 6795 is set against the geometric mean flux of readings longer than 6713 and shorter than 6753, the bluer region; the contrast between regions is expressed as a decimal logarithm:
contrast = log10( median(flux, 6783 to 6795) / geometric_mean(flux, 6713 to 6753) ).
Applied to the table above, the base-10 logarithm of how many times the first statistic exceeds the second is -0.028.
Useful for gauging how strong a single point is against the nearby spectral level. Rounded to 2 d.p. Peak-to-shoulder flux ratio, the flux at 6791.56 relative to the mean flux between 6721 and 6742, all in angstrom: 0.92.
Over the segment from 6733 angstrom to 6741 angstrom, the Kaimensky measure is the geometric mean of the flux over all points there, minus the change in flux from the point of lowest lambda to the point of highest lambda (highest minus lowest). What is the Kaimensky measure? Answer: 17.6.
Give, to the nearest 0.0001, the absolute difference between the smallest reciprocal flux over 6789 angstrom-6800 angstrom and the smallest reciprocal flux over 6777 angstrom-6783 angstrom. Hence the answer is 0.0038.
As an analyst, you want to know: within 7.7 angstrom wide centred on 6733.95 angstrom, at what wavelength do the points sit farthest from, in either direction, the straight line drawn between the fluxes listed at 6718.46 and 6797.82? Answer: 6730.84 angstrom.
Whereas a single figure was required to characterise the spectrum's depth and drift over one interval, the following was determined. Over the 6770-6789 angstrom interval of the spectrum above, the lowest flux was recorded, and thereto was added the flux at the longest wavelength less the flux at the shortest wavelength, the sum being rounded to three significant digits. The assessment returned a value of 14.1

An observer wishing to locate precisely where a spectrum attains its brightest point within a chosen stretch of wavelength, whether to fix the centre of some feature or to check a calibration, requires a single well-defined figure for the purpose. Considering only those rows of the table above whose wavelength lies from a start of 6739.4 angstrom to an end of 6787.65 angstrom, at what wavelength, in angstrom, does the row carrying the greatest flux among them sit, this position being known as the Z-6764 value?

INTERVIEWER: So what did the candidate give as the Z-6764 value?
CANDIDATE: 6779.06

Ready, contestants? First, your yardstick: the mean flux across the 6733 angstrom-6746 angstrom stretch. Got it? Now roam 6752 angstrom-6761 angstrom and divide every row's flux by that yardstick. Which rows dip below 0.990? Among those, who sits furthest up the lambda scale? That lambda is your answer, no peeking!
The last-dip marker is 6760.35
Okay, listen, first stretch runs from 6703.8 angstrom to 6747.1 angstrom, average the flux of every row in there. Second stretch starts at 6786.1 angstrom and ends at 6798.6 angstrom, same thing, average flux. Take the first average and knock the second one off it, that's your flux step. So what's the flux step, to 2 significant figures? 1.2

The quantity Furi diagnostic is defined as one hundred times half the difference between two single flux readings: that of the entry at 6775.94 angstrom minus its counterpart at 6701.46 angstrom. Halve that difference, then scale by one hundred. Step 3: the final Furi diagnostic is 31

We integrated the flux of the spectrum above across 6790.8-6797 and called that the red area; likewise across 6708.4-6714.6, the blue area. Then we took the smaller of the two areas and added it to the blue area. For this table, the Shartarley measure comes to 183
